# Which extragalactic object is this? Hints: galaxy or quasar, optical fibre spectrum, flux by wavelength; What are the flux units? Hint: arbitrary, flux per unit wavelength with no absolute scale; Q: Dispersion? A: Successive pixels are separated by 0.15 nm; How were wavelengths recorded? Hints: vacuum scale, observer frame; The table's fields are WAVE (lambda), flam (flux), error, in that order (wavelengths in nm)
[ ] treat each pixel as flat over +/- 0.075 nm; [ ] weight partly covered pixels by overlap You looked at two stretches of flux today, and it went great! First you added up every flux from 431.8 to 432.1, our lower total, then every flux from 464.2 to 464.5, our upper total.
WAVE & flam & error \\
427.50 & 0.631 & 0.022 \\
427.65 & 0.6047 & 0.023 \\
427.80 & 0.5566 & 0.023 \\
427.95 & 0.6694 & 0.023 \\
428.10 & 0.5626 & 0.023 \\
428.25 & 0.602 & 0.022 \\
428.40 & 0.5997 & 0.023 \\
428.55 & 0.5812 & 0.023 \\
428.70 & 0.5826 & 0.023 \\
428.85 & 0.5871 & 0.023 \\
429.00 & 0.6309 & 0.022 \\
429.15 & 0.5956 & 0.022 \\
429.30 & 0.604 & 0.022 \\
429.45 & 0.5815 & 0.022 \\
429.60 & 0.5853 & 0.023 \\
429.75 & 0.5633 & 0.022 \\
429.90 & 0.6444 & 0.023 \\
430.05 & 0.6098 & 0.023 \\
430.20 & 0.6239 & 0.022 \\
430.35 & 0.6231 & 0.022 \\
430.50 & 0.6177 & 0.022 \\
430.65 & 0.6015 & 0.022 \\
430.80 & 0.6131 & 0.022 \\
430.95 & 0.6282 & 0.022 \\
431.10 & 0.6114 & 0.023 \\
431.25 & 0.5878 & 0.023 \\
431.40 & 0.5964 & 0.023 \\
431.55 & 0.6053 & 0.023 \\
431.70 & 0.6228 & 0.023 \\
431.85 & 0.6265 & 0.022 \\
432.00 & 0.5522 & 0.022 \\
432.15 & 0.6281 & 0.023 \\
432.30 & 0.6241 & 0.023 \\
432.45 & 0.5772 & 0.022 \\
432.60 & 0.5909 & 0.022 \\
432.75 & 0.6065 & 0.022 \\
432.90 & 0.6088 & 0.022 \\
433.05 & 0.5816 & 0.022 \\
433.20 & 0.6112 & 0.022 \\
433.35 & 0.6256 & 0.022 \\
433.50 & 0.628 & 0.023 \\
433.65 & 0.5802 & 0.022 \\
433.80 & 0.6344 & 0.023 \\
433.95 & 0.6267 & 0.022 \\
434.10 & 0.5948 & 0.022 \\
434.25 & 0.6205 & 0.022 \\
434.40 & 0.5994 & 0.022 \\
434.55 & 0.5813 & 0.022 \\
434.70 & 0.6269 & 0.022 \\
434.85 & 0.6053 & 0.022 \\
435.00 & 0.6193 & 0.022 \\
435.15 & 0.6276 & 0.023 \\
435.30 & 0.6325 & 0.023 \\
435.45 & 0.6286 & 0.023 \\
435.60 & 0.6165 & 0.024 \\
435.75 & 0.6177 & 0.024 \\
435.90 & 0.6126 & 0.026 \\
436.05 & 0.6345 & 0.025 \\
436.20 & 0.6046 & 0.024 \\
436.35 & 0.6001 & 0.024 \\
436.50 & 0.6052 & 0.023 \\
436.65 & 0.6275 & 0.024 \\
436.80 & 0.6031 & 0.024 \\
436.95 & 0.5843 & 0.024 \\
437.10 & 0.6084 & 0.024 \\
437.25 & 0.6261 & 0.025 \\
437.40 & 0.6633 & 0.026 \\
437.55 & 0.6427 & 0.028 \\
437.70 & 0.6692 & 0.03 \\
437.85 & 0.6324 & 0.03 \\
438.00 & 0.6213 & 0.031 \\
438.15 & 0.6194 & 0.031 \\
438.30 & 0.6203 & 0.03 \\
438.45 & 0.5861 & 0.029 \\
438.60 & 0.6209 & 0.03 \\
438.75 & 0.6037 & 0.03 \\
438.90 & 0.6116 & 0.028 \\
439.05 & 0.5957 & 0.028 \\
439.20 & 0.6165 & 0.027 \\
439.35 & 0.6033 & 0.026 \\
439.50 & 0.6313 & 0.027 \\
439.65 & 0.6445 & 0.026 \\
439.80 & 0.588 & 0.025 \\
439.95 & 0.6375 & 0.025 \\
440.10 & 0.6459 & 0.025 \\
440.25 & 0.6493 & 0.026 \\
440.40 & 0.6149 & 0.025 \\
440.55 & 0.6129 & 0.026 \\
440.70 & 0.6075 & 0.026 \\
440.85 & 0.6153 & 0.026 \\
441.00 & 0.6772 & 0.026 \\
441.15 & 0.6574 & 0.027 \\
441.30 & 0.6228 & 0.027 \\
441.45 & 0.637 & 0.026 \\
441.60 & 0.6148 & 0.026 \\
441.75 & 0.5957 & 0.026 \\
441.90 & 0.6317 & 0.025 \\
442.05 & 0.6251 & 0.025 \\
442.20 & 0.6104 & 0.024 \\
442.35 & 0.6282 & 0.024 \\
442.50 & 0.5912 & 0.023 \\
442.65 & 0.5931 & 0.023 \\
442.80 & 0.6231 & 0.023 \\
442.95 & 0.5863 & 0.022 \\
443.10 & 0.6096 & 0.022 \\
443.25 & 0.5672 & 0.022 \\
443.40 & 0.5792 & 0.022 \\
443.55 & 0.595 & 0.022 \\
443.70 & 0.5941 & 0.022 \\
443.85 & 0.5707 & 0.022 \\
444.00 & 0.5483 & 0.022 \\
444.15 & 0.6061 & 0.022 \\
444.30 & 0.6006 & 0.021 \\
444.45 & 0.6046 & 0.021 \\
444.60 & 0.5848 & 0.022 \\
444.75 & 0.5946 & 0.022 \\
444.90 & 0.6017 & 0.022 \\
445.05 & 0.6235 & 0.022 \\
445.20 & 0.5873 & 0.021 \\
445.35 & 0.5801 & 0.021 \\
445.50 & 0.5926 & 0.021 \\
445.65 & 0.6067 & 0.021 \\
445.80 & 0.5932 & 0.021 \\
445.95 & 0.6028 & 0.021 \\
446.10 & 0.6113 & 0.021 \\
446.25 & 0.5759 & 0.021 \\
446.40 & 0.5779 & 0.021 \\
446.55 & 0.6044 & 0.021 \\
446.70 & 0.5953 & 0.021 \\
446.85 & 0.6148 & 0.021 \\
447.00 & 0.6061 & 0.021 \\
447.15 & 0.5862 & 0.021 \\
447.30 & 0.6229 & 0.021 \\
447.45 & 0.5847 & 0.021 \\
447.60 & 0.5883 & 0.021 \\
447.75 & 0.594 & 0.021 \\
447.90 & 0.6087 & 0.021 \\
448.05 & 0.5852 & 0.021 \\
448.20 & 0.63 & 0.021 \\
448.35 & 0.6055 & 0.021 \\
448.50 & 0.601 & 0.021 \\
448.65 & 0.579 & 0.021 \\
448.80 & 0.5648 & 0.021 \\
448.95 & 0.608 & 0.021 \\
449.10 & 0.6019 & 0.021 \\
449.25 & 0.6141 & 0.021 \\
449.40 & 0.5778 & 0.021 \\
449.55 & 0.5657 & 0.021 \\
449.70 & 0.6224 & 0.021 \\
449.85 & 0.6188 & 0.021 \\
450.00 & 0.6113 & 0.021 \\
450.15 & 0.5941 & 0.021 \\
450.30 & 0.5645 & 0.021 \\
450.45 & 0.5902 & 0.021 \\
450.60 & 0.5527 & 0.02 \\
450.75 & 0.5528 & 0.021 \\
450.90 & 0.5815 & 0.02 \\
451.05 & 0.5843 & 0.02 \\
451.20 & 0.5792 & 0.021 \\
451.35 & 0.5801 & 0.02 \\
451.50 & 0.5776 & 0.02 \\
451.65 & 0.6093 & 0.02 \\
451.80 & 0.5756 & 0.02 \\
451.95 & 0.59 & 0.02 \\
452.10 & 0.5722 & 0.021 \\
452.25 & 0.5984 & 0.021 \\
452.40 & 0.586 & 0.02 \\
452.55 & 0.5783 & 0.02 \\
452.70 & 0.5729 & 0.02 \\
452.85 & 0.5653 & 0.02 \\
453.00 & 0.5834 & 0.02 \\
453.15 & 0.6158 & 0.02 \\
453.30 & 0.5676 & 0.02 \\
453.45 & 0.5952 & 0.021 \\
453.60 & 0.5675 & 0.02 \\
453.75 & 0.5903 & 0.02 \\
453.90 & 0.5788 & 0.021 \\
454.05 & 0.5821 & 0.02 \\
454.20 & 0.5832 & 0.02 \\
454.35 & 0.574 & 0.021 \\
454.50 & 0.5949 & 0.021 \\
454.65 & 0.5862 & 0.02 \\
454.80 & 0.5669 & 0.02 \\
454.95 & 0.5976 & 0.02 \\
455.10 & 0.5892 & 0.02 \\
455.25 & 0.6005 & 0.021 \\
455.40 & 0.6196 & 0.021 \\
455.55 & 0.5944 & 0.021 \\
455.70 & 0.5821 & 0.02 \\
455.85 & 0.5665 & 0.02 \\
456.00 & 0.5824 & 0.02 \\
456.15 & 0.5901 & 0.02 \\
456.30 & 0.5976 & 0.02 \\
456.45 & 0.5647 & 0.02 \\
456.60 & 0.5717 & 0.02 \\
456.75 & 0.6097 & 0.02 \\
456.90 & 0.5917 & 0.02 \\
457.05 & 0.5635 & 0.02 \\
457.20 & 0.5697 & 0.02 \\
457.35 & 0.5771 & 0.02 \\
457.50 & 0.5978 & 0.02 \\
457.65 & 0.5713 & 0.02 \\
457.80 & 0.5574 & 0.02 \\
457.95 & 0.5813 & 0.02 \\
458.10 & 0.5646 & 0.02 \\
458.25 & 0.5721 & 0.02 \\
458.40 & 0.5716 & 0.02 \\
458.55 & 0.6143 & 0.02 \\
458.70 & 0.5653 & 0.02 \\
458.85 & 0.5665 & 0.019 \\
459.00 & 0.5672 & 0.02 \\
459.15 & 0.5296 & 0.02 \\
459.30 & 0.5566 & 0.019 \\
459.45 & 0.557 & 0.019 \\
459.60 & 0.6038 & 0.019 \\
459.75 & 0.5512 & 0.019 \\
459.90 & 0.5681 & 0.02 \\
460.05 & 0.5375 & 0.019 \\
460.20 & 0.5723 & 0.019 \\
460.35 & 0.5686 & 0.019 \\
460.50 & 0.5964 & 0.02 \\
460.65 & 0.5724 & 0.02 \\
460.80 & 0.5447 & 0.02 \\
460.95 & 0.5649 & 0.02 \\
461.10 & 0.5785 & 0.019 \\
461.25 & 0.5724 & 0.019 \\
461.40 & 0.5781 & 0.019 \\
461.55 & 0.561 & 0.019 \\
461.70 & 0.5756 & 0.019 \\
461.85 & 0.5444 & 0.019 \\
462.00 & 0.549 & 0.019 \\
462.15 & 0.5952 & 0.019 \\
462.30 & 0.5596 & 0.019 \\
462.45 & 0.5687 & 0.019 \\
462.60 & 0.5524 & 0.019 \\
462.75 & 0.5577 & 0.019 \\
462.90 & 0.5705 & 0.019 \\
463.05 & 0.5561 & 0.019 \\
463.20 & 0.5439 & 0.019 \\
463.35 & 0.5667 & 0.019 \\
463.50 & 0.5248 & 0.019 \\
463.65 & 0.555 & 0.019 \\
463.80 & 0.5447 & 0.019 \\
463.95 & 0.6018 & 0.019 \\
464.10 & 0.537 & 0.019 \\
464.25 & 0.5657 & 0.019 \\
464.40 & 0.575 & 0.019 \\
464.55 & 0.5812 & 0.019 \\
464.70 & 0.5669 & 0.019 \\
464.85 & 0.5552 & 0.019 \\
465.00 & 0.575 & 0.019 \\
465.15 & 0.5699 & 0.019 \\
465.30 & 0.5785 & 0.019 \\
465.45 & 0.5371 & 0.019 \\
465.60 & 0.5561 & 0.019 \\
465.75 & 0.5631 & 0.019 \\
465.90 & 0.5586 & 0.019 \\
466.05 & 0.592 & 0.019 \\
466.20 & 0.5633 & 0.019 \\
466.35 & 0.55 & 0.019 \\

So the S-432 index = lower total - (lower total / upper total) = 0.145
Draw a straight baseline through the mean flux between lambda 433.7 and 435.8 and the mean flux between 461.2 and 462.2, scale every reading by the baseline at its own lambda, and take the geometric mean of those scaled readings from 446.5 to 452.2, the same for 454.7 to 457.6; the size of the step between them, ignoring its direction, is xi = 0.011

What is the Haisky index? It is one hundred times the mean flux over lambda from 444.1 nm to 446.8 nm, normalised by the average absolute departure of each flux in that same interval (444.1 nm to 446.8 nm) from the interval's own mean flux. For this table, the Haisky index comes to 5969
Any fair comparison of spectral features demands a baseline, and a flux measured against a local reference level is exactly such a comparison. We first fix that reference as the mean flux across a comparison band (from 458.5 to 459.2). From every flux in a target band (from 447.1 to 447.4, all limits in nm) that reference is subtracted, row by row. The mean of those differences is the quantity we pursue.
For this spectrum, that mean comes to 0.036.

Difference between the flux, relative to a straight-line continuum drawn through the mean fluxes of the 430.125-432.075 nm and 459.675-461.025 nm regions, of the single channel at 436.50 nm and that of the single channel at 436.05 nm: -0.048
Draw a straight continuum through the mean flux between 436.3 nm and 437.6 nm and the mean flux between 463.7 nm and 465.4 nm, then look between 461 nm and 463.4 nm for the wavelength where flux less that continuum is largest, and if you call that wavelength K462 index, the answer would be 462.15 nm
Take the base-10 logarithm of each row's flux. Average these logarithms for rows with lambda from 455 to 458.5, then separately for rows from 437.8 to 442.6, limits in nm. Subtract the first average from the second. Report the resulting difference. 0.028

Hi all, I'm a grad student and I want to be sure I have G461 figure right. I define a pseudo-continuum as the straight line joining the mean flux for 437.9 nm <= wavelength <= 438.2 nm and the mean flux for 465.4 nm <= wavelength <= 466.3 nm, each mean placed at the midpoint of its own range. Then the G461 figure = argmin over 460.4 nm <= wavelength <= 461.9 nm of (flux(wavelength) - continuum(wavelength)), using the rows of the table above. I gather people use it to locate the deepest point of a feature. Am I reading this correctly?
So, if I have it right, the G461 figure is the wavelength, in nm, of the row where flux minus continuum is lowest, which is 460.80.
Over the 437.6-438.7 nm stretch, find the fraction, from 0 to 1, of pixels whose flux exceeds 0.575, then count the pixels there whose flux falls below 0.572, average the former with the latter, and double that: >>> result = 1.00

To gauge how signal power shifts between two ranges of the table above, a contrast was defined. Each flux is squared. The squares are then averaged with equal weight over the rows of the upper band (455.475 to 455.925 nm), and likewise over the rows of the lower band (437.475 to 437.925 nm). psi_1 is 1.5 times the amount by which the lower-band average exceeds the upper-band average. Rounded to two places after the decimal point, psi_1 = 0.12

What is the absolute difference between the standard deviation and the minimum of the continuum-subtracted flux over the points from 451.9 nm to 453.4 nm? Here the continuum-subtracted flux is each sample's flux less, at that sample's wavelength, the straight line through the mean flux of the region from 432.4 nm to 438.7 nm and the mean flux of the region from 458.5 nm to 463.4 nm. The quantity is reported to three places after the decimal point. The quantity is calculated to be 0.031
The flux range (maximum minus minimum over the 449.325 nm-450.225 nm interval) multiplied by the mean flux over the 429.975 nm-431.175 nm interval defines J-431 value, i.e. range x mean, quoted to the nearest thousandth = 0.035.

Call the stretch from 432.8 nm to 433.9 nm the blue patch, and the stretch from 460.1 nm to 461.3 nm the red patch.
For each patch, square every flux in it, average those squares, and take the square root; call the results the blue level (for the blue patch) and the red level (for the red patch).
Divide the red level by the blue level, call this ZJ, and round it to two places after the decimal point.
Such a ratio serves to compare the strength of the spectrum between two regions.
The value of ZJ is 0.94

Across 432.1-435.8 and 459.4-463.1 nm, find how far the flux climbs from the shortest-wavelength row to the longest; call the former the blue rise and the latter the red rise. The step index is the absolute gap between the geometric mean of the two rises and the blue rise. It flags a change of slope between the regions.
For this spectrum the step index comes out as 0.013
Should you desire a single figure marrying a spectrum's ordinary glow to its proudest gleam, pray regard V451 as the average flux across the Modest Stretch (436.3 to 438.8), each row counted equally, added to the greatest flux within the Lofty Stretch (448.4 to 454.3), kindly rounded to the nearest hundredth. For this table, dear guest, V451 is 1.24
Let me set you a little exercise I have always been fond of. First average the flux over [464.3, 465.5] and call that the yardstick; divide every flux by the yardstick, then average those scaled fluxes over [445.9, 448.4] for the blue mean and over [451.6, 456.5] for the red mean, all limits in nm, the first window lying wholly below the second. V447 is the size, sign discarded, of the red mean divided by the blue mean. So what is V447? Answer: 0.976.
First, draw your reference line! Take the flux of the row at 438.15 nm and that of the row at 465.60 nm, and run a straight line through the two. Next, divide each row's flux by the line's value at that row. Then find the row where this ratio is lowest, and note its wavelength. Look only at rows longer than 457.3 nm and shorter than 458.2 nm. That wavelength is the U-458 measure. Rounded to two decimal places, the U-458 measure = 457.80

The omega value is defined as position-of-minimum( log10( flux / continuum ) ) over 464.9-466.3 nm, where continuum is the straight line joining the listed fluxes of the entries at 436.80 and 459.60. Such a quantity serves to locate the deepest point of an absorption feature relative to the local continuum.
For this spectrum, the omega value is 465.45 nm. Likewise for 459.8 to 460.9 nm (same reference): 460.05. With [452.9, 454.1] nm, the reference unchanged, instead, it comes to 453.60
